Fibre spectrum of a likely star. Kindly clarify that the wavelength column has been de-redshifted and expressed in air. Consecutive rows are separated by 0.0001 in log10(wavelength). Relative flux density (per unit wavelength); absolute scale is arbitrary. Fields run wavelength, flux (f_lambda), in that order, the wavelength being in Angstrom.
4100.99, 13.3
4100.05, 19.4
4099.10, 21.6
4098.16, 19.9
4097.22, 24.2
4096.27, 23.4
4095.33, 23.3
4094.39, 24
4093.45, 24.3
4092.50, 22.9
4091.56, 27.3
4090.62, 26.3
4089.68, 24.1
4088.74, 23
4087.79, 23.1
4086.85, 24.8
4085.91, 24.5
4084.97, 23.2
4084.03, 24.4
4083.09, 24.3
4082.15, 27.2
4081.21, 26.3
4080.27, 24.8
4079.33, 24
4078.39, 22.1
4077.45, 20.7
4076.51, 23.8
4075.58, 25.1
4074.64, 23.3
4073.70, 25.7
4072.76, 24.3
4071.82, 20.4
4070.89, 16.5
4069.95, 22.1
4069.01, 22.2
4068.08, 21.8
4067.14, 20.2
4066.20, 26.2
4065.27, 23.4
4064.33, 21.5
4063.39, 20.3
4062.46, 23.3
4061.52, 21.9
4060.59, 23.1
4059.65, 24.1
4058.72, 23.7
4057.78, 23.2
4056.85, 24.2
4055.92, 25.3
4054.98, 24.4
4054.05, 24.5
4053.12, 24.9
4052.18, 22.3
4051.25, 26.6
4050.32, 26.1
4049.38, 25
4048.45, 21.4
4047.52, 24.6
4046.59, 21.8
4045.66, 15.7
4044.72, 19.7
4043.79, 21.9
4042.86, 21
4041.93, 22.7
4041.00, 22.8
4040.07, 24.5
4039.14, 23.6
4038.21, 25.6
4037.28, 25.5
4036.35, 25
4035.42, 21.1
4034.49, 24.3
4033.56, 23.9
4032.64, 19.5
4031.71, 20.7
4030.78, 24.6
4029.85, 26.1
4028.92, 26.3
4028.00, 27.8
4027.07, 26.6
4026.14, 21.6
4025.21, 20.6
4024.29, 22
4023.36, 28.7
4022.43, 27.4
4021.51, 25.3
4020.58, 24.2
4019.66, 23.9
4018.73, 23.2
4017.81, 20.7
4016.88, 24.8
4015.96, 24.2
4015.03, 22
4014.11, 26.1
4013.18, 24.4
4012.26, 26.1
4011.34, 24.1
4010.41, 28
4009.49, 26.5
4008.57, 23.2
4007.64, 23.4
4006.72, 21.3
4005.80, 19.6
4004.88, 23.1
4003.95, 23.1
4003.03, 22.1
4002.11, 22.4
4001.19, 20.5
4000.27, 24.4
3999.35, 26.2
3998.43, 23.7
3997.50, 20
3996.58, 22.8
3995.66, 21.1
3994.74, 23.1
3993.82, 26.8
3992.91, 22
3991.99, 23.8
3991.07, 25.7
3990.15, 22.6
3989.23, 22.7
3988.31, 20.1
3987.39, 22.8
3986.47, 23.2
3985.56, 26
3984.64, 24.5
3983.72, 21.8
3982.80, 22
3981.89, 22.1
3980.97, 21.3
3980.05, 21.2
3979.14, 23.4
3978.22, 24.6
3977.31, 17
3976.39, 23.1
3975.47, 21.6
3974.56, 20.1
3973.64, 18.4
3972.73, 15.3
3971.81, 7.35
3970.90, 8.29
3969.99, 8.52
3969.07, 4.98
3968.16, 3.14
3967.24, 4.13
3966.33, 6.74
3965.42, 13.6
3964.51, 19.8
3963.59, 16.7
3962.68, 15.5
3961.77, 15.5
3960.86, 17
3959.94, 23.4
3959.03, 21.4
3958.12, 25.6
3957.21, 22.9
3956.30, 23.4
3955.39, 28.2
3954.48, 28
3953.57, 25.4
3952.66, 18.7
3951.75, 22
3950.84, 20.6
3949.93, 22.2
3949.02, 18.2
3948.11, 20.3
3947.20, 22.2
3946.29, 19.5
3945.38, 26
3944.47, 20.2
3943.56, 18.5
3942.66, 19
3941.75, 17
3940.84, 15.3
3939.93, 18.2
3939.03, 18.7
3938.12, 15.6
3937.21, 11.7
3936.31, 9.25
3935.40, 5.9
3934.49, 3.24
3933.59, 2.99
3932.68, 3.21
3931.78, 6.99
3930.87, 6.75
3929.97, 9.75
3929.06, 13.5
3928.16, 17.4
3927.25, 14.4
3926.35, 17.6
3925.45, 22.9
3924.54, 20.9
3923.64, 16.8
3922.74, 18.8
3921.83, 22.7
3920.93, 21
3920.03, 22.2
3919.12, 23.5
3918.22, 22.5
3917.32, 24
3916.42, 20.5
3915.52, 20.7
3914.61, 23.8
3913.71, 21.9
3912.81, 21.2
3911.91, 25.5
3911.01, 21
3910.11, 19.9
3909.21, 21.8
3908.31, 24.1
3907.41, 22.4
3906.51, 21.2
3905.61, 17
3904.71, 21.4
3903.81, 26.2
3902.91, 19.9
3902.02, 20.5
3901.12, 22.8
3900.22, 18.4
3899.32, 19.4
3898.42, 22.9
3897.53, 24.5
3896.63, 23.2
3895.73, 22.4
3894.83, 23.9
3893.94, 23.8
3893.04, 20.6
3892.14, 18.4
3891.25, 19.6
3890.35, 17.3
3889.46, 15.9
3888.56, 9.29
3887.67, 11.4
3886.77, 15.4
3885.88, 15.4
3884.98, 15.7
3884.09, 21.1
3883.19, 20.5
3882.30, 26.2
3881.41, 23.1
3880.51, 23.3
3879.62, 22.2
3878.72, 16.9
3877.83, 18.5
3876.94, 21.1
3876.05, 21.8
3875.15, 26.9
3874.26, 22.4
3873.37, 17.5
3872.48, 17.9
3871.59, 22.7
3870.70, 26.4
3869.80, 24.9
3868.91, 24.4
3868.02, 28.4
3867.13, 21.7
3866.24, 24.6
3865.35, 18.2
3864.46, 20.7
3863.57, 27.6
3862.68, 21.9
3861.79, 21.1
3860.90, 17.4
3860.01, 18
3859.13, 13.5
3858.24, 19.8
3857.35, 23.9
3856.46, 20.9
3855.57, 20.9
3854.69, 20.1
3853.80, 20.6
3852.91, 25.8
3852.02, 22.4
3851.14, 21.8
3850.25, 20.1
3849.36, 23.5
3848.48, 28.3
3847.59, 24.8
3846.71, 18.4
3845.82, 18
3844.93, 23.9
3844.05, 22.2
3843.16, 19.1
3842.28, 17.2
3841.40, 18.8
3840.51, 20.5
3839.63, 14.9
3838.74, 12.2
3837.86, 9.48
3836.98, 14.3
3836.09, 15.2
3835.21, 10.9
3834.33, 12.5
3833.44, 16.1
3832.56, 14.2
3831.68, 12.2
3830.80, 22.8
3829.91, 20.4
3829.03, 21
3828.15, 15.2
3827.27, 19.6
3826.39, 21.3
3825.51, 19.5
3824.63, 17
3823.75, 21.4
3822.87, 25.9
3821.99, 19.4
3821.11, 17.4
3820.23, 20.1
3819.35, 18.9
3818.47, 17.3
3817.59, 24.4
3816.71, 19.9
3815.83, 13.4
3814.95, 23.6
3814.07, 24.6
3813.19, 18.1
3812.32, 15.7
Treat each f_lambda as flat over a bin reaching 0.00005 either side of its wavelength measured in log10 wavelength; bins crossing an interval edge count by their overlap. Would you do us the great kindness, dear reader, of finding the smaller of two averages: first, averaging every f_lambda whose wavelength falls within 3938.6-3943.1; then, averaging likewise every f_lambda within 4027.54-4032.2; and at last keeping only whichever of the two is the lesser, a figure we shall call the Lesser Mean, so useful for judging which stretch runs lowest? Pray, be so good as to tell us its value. 17.6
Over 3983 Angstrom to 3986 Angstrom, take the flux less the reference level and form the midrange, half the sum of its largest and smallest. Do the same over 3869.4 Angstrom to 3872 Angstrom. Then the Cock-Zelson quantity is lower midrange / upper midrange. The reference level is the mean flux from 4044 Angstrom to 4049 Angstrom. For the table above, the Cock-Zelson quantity 1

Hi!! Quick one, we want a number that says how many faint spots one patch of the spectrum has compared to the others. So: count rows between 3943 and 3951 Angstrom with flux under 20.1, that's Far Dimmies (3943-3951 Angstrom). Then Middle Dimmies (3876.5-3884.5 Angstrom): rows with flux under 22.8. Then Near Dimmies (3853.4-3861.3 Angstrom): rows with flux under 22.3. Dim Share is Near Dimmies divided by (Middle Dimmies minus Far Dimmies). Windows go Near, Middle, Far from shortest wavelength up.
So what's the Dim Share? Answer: 2.7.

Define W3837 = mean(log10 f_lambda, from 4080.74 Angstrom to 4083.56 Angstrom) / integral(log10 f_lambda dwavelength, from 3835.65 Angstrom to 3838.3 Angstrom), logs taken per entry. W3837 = 0.48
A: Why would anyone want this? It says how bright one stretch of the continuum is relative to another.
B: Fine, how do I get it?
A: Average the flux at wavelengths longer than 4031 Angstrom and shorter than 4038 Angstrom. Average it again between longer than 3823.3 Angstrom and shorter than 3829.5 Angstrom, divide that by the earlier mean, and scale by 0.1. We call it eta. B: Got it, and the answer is 0.084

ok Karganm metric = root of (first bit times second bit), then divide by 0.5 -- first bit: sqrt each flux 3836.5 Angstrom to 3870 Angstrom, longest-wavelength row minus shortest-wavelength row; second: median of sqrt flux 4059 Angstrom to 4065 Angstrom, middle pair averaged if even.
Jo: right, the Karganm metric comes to 4.8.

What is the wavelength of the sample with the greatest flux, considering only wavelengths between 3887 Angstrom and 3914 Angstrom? 3903.81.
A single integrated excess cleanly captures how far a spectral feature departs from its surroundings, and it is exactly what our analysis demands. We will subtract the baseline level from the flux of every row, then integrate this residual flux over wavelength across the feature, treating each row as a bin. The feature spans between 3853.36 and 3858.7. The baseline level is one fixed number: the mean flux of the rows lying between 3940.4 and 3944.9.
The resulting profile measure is 16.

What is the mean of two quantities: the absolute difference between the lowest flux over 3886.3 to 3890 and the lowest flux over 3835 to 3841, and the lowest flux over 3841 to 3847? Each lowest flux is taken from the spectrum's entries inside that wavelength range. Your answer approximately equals 8.7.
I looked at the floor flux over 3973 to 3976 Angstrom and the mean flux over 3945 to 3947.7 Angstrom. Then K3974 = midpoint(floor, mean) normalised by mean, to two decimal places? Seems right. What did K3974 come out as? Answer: 0.91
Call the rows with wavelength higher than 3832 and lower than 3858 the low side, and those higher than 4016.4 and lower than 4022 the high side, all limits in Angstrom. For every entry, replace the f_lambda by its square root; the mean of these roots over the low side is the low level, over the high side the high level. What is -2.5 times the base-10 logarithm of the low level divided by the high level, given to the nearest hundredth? 0.13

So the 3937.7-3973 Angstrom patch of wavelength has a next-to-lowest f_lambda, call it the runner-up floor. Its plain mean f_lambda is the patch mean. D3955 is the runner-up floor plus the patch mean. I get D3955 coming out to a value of 22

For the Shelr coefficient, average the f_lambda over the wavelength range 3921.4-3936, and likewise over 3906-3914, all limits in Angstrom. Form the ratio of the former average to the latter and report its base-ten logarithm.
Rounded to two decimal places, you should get -0.24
